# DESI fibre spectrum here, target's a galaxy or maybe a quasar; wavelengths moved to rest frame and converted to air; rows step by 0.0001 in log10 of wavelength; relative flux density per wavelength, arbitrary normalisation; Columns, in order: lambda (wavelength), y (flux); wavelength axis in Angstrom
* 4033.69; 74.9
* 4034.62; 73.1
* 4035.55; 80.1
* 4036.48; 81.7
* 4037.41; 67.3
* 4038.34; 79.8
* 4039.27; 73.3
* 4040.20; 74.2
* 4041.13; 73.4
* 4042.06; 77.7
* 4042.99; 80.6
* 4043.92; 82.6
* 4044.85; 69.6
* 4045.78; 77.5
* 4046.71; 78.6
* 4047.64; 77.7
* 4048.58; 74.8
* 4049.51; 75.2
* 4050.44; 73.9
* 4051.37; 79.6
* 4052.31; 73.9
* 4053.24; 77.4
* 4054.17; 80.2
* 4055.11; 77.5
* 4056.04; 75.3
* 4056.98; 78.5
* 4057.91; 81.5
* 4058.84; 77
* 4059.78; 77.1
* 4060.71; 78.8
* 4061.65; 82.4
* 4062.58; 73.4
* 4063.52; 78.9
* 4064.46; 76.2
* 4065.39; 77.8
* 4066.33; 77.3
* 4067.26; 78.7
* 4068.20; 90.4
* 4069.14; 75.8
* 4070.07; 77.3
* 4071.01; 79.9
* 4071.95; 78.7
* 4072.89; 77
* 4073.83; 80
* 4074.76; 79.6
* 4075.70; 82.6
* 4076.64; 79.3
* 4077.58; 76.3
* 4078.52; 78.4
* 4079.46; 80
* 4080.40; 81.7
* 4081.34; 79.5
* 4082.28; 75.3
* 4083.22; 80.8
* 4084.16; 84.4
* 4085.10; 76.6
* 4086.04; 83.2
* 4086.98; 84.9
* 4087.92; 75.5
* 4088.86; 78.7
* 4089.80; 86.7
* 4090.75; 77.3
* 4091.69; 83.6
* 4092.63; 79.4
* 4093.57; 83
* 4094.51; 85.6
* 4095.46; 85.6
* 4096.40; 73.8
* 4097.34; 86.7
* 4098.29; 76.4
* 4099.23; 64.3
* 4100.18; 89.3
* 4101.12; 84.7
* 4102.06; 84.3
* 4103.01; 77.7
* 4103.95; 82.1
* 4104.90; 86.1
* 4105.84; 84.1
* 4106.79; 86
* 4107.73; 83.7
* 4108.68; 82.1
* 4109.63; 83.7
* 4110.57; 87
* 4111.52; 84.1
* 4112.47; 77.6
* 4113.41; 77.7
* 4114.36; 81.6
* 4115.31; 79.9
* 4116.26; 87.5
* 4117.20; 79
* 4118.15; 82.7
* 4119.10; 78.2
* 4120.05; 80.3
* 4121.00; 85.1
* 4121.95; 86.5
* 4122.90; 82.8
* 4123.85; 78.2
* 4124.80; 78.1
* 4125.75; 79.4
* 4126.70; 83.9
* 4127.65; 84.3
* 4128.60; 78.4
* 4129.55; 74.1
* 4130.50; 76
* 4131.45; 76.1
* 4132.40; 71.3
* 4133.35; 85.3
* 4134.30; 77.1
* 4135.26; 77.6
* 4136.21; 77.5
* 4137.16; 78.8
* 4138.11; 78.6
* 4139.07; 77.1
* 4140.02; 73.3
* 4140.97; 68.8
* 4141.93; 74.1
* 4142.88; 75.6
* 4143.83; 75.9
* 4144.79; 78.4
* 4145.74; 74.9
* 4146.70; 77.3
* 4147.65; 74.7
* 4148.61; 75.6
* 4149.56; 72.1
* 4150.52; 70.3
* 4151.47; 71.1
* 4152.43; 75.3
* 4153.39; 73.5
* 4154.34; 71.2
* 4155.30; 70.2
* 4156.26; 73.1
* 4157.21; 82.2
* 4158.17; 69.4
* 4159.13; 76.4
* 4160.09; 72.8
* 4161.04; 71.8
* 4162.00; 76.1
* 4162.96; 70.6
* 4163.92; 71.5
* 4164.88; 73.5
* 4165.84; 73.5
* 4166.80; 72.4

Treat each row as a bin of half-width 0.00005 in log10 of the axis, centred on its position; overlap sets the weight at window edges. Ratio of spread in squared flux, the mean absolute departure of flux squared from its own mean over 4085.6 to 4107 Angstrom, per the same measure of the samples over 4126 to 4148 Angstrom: 1.7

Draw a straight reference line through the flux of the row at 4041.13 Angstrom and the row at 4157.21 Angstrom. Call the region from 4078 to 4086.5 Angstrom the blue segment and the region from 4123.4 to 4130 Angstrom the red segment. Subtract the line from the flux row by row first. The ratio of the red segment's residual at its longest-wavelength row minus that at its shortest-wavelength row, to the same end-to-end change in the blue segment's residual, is -1.1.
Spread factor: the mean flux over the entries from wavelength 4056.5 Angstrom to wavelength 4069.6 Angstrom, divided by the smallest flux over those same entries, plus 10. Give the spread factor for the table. 11.1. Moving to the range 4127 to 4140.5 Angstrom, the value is 11.1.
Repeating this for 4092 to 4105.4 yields 11.3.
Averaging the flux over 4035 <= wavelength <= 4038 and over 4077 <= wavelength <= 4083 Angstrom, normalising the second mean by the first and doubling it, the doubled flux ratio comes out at 2.06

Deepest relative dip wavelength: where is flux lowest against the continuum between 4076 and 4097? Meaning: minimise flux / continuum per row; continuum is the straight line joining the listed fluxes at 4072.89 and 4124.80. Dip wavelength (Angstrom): 4096.40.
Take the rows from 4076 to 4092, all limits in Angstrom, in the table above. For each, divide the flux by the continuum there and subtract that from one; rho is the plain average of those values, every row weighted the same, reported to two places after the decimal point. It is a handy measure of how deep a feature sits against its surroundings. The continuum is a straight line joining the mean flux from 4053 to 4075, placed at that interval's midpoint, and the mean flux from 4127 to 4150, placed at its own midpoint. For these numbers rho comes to -0.03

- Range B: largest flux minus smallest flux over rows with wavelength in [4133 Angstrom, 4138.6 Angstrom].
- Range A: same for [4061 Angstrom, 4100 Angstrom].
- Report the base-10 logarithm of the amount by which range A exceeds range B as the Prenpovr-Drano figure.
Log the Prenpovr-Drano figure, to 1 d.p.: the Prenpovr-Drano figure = 1.3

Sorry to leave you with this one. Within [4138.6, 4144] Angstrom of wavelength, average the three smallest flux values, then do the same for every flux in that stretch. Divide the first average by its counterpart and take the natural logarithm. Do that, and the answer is -0.028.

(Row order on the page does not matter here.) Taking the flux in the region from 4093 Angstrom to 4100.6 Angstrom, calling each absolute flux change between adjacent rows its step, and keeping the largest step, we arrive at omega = 25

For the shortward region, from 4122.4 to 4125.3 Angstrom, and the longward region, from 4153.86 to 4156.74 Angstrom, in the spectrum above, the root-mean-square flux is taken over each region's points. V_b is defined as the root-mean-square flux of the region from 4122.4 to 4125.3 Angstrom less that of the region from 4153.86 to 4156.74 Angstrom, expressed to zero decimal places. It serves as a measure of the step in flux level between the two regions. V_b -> 8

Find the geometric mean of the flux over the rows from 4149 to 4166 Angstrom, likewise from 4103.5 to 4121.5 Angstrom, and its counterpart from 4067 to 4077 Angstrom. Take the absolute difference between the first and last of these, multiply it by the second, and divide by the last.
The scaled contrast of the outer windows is 7.1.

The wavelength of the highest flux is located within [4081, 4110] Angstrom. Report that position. 4100.18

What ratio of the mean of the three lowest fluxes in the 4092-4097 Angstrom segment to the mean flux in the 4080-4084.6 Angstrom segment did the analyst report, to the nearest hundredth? 0.98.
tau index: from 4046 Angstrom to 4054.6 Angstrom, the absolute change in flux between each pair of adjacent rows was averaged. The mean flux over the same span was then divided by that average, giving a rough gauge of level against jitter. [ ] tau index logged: 26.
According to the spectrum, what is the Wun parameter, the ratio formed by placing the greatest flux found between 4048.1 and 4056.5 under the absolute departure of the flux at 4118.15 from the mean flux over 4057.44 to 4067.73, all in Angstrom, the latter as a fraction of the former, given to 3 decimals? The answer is 0.057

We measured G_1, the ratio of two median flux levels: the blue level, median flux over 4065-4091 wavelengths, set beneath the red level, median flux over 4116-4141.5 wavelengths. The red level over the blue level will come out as 0.99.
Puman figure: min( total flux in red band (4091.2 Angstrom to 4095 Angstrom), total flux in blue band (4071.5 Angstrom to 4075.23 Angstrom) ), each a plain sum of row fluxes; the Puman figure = 315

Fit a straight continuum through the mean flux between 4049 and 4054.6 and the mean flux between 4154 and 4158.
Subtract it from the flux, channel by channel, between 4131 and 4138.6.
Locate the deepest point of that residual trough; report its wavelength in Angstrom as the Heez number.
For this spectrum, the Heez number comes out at 4132.40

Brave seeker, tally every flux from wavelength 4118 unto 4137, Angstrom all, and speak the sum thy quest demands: 1593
